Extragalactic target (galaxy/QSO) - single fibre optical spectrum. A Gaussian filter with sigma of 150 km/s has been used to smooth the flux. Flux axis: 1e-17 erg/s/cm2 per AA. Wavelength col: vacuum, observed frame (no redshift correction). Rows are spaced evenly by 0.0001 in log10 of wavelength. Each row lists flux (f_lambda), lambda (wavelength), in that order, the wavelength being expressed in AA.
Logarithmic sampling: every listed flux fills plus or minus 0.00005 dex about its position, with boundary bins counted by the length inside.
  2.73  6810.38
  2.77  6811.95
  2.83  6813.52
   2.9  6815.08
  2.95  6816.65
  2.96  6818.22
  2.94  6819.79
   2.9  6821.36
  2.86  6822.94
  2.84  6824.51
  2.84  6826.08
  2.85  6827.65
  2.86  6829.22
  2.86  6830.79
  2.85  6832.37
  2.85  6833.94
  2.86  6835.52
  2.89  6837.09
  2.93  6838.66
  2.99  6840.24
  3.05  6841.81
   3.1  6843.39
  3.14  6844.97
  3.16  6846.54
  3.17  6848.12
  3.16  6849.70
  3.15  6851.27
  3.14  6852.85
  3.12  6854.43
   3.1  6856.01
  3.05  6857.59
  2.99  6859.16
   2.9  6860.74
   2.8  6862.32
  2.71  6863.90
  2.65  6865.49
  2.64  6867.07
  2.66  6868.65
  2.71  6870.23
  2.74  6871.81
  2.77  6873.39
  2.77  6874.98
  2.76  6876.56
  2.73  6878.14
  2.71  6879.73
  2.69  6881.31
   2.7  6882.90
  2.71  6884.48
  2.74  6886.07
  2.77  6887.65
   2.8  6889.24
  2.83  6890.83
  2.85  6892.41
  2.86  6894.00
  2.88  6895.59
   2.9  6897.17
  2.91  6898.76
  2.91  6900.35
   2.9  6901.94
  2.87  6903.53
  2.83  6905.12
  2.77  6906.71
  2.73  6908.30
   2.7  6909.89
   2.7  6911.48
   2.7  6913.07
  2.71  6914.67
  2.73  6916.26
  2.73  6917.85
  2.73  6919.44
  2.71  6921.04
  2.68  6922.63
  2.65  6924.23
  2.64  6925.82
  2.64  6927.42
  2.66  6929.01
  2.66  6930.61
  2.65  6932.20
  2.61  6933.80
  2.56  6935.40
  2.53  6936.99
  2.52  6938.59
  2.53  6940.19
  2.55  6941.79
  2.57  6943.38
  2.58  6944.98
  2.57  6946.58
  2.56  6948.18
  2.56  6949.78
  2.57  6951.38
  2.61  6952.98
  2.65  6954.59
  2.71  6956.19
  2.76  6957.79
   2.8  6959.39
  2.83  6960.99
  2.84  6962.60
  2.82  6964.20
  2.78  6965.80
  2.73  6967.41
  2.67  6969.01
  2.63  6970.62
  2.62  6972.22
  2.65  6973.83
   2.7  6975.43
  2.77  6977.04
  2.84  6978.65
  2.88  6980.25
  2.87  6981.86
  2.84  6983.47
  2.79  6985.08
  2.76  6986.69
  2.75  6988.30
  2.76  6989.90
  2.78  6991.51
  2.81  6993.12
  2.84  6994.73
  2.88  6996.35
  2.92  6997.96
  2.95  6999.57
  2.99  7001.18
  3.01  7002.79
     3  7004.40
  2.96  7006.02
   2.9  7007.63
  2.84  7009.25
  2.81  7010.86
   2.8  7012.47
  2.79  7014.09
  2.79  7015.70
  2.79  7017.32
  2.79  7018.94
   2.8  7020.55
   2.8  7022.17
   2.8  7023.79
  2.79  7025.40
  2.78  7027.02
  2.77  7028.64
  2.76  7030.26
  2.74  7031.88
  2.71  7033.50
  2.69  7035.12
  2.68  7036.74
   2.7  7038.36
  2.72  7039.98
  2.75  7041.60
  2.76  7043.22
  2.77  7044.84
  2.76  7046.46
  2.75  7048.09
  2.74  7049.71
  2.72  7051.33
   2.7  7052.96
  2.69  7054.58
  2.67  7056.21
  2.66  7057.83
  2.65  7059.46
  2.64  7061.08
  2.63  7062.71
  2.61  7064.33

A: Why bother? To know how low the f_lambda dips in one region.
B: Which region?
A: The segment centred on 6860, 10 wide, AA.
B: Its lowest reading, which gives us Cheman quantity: 2.71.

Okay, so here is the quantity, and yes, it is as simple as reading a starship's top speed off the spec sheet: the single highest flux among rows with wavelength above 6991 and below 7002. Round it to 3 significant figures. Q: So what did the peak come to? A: 2.99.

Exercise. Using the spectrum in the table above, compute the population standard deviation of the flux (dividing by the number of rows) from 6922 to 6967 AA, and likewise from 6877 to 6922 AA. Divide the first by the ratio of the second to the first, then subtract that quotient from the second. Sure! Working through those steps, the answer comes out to -0.045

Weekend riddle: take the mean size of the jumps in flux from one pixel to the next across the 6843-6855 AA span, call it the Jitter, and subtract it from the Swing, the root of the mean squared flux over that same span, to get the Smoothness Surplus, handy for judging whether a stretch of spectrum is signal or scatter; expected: 3.13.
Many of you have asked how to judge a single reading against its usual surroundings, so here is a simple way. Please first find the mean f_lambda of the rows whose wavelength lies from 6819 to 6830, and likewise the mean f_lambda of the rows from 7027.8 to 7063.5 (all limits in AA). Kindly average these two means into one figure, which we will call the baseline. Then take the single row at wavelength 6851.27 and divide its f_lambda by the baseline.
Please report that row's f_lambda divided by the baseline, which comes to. 1.129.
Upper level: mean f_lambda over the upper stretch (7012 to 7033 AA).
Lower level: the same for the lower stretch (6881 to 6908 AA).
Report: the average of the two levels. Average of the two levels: 2.80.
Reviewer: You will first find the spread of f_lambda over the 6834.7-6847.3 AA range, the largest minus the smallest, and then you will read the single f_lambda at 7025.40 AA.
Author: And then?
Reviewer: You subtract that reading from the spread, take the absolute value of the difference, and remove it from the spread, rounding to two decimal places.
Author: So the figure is -2.19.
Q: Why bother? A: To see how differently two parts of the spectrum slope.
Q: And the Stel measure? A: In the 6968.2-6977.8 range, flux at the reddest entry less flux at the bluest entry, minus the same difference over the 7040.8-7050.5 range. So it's 0.11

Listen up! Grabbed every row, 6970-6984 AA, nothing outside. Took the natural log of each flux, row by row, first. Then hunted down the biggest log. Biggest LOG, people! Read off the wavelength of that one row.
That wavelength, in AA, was 6980.25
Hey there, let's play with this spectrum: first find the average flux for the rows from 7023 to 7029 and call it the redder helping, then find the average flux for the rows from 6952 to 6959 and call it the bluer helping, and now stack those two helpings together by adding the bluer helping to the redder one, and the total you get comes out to 5.47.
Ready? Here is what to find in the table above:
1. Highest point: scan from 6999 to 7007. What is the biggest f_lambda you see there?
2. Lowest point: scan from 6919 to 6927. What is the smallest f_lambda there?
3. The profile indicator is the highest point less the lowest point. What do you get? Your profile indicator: 0.37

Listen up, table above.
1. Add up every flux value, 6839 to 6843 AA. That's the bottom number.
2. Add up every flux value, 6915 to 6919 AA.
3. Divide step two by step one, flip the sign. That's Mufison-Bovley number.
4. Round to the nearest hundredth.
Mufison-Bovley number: -0.90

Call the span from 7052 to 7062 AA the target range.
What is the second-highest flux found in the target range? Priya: 2.69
